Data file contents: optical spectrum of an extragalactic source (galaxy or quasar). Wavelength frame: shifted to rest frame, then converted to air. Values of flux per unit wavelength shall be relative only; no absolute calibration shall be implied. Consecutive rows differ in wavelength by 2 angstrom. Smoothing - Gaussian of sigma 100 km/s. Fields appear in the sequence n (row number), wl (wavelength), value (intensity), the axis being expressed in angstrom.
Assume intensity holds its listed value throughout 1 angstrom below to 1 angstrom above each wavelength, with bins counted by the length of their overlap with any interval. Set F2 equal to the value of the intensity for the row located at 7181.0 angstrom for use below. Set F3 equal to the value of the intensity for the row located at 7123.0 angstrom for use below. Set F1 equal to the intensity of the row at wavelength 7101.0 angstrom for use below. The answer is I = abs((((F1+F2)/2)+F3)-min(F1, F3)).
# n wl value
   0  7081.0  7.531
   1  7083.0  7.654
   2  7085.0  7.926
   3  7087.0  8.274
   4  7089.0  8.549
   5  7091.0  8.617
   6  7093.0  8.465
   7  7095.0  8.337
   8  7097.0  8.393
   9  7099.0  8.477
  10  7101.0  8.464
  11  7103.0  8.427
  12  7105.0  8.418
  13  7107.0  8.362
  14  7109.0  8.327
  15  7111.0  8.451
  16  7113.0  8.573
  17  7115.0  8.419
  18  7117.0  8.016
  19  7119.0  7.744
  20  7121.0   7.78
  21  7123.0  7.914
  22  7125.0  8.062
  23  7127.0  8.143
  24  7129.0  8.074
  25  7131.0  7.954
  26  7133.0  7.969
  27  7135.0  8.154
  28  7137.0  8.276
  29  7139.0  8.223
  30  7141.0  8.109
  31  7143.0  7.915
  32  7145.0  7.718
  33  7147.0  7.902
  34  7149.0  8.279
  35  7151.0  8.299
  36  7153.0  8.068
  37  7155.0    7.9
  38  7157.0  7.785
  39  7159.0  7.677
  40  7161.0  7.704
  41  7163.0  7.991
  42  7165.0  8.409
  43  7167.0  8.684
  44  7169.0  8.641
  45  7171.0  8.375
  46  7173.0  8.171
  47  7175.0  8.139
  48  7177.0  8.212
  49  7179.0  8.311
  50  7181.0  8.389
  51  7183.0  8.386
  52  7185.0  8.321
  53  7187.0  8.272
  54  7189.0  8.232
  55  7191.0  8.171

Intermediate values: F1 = 8.464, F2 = 8.389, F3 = 7.914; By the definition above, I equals 8.43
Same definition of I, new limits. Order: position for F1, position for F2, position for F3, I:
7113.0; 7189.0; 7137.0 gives 8.40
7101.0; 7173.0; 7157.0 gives 8.32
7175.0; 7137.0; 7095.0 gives 8.41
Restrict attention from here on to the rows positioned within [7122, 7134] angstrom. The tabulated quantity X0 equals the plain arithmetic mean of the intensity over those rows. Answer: 8.02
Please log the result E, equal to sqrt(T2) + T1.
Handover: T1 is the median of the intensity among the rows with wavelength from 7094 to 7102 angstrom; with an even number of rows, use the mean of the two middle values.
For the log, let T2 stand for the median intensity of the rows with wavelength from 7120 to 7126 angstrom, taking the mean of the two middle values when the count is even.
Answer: 11.2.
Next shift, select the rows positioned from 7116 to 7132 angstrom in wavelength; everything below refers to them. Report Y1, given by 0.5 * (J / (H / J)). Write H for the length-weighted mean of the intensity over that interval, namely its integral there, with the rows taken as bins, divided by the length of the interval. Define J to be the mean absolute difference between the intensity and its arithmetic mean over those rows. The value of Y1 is 0.0008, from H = 8.0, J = 0.11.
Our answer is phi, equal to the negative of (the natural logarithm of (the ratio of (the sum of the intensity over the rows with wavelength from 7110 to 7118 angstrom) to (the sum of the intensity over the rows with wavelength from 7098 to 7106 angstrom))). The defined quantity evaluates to 0.010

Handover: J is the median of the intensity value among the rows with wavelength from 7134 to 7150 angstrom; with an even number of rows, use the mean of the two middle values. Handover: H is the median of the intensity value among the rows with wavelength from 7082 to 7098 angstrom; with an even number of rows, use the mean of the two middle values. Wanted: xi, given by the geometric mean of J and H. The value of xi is 8.25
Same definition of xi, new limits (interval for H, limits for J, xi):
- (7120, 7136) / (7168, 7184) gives 8.18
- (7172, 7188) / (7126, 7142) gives 8.21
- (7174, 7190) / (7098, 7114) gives 8.36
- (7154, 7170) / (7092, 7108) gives 8.18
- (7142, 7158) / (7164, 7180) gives 8.12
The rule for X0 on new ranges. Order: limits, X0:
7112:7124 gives 8.07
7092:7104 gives 8.43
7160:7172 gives 8.30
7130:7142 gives 8.11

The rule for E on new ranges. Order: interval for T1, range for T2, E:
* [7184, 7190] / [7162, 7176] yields 11.2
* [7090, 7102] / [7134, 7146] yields 11.3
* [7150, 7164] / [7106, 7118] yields 10.8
